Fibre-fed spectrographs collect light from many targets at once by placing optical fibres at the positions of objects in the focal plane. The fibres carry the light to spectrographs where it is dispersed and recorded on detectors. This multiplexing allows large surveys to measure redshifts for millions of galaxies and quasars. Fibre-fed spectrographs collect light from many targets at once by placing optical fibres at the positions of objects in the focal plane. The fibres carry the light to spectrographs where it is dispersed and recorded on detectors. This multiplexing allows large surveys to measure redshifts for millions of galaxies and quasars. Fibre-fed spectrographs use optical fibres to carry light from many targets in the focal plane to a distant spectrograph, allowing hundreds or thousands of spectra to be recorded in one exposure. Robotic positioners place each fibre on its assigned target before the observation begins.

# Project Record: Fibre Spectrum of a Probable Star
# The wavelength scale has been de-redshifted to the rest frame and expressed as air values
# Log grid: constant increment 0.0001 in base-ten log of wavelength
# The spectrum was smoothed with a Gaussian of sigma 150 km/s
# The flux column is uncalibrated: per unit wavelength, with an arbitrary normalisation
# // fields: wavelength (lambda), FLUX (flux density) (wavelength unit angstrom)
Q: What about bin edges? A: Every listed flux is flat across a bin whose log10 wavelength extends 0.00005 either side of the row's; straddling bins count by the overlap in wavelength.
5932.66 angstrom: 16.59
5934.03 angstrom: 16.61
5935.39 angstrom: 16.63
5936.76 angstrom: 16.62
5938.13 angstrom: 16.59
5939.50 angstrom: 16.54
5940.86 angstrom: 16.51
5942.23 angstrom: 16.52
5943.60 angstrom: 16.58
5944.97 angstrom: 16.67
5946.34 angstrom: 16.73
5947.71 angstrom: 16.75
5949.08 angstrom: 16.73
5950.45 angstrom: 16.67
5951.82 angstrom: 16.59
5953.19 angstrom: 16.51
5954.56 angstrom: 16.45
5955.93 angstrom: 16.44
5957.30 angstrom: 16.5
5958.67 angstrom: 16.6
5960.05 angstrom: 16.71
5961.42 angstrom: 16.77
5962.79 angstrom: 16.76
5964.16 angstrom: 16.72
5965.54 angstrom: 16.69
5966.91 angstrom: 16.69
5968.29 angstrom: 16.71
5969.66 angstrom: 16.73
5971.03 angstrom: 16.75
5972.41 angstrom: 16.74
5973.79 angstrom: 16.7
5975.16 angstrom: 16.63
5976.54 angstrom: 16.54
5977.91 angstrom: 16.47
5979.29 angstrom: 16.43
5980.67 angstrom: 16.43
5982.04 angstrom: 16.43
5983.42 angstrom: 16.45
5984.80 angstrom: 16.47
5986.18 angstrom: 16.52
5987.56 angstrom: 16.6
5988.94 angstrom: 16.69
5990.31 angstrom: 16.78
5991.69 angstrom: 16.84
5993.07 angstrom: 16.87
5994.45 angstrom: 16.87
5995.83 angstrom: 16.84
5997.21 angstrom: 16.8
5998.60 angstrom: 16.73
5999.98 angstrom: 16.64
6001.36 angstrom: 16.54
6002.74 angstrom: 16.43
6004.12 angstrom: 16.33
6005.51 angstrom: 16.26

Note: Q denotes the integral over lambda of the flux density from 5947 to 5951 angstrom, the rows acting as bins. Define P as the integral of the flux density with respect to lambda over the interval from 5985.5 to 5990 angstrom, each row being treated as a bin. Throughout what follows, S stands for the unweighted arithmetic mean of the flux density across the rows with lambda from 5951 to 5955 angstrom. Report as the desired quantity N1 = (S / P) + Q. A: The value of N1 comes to 67.1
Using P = 74.9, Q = 66.9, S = 16.52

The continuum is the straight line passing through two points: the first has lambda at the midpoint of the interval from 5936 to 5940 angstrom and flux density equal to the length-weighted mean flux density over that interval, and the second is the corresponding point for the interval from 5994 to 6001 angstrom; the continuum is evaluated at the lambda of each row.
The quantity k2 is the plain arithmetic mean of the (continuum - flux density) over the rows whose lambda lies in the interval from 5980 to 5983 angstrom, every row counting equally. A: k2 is 0.27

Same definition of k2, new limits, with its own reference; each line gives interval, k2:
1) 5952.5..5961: 0.08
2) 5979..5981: 0.26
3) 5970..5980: 0.07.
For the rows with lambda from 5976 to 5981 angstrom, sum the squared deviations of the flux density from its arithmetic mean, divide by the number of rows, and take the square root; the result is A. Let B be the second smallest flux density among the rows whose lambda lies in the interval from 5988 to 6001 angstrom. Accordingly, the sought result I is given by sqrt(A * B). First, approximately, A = 0.045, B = 16.69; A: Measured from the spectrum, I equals 0.87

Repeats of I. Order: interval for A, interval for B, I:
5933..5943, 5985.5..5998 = 0.88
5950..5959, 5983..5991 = 1.14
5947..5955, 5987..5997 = 1.36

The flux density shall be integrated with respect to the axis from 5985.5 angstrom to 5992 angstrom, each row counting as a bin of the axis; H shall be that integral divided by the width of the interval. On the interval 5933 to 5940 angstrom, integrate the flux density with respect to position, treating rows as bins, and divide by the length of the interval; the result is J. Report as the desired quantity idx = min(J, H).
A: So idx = 16.6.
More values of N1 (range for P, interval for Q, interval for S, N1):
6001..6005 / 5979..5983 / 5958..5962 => 66.0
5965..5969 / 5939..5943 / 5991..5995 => 66.4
